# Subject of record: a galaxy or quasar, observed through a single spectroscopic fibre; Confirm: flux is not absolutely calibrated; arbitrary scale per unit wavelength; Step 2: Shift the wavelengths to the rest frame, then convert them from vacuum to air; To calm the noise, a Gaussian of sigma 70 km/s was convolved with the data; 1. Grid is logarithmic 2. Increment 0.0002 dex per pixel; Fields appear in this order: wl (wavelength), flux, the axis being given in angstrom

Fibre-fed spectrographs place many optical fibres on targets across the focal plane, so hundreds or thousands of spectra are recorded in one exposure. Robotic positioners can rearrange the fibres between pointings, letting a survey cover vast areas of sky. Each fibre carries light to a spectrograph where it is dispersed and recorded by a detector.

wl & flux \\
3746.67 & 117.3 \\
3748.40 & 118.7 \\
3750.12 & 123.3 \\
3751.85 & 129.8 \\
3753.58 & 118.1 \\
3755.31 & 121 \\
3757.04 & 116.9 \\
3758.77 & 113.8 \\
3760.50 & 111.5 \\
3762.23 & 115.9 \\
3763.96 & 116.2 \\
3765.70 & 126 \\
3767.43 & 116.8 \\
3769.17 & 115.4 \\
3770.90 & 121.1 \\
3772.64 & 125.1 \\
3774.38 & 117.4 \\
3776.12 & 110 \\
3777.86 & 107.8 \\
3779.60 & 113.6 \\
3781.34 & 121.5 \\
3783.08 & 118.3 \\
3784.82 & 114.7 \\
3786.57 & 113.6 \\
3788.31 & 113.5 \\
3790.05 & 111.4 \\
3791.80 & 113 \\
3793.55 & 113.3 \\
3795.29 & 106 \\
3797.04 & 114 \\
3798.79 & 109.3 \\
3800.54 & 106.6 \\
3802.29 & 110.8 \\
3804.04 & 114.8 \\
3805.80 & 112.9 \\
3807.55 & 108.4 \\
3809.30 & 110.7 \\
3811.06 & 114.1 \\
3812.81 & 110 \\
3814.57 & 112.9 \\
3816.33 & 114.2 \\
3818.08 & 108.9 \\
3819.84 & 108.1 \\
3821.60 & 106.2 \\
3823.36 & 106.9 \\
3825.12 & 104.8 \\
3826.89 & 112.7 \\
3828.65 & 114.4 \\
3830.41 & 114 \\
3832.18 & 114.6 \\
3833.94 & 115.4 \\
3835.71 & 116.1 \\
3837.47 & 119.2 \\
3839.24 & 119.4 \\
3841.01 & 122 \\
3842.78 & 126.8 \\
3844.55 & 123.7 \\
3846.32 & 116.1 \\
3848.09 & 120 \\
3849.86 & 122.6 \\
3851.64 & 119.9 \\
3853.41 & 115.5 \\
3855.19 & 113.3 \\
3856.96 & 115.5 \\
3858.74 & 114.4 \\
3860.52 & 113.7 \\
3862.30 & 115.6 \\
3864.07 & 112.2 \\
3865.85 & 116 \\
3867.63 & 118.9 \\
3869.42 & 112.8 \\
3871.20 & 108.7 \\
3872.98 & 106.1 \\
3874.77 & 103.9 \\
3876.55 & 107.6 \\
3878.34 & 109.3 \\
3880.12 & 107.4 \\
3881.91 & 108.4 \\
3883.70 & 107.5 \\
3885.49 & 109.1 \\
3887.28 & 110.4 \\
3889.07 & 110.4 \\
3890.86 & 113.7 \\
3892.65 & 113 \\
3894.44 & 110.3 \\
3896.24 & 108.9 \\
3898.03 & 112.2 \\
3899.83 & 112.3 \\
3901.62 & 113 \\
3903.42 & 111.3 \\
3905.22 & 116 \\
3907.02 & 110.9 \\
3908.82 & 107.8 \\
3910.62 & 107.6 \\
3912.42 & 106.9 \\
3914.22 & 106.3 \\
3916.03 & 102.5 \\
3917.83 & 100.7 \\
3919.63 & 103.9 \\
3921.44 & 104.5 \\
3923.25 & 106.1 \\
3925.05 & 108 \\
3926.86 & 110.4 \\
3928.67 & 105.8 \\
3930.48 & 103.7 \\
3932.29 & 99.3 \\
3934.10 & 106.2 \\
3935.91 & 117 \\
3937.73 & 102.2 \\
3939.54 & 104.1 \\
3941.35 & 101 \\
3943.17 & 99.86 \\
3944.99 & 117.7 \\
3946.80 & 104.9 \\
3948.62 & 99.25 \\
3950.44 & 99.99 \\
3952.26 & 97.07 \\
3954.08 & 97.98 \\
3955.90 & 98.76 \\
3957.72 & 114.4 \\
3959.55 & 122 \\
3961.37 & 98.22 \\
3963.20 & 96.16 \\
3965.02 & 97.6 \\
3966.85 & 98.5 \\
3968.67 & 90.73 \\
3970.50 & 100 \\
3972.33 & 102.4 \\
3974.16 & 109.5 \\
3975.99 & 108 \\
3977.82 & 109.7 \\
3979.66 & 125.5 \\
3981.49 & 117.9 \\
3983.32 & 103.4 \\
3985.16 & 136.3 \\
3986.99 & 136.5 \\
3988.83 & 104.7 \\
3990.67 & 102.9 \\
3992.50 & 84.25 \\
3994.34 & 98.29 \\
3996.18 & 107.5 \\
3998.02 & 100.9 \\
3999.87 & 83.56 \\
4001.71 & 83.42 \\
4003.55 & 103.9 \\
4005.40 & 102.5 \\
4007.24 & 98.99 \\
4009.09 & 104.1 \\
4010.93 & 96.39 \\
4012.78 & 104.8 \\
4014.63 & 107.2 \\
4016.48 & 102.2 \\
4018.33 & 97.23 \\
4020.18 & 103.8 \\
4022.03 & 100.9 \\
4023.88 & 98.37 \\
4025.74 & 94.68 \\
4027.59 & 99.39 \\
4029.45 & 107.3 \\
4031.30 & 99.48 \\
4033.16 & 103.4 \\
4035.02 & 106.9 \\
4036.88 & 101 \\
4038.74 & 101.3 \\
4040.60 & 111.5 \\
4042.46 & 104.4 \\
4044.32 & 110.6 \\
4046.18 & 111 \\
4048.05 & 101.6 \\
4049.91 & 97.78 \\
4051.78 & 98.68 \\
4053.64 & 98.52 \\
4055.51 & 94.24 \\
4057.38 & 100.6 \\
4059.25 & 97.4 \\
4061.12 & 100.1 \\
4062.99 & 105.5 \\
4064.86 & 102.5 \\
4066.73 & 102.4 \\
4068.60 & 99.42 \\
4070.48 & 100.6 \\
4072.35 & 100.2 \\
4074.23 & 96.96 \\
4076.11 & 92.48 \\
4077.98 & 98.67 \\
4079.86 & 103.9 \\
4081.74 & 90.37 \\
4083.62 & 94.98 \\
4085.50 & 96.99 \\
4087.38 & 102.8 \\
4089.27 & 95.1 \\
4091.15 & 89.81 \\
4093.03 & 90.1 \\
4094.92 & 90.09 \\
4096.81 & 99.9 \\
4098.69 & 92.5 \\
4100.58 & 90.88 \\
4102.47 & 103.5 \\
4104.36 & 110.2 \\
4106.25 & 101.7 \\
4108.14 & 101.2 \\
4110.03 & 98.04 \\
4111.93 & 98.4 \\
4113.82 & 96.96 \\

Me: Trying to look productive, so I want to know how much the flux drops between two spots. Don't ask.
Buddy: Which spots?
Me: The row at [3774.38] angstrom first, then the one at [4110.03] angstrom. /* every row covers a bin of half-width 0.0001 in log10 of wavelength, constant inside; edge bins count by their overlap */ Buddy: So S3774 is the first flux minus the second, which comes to 19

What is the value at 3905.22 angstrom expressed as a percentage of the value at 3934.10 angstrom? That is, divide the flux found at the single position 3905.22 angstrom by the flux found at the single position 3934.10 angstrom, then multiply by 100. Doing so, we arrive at 109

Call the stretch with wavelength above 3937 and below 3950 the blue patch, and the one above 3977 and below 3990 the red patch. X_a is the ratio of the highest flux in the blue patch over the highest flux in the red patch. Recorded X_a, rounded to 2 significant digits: 0.86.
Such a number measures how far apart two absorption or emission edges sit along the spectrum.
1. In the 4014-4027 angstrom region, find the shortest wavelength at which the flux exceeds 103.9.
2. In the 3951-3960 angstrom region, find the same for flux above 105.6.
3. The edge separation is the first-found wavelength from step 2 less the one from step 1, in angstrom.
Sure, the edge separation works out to -56.9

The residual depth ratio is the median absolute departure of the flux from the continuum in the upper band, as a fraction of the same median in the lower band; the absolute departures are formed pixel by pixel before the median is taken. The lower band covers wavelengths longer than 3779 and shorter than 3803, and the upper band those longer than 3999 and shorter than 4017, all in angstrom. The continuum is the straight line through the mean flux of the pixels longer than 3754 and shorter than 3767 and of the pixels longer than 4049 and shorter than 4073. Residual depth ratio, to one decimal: 1.2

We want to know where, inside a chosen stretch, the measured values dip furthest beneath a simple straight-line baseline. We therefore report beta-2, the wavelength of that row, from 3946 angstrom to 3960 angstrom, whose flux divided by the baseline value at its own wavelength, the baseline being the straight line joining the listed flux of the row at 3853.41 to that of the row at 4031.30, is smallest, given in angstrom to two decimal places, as 3952.26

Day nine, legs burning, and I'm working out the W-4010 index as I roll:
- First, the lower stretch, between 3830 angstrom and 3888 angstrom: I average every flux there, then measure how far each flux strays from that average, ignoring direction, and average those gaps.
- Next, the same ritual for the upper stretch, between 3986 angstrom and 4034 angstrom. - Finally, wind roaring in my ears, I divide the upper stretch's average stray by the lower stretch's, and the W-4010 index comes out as 1.37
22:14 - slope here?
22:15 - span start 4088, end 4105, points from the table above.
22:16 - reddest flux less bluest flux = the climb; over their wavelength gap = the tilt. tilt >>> 1.0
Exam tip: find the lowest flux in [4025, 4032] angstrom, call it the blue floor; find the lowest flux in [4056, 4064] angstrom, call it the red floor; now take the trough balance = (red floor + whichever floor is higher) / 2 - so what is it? 97.4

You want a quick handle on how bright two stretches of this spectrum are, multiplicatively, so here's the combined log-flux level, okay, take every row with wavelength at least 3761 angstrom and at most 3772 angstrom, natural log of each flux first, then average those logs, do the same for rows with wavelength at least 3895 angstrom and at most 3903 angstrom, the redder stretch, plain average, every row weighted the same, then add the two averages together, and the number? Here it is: 9.49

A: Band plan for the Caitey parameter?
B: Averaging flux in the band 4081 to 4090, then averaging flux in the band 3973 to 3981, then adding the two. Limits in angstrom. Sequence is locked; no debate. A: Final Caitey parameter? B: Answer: 209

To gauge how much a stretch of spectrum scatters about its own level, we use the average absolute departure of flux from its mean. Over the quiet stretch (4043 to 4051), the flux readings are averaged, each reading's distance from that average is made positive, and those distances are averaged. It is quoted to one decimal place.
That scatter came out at 5.6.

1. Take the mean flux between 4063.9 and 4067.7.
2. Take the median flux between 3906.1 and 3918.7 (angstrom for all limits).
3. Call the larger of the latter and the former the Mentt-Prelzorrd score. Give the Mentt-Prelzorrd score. 107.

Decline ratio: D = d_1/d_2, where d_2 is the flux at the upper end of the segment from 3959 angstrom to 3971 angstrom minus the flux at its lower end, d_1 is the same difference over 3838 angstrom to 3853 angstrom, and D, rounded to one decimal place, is 0.0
